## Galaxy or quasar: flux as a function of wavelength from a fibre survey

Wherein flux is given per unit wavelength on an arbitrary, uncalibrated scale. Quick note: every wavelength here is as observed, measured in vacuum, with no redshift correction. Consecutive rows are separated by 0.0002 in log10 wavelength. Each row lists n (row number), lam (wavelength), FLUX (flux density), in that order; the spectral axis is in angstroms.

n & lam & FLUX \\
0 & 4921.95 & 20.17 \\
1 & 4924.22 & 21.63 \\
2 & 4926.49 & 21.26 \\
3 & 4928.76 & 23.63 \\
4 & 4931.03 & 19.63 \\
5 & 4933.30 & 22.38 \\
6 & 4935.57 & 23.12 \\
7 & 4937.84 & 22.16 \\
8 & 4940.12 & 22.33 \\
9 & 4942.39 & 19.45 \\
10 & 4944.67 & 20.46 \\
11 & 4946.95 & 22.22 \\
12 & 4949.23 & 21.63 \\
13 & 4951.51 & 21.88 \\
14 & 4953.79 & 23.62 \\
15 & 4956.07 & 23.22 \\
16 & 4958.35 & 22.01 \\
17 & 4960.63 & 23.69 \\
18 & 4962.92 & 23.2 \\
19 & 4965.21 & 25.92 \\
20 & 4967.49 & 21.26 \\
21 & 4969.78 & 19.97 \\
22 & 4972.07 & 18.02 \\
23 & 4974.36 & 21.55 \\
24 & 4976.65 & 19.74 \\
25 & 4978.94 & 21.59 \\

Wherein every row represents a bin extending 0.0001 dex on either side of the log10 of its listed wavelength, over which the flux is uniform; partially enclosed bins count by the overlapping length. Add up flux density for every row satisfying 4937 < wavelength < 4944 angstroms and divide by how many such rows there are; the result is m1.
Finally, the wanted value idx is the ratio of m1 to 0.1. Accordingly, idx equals 213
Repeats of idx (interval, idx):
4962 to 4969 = 235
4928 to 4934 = 219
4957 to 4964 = 230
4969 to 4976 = 198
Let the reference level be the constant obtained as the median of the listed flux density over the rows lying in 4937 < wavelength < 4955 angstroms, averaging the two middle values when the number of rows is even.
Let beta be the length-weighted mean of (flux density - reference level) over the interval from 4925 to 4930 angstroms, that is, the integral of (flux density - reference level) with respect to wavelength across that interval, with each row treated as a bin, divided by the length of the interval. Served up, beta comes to 0.3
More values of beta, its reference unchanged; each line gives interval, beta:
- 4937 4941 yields 0.2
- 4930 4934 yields -1.1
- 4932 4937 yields 0.6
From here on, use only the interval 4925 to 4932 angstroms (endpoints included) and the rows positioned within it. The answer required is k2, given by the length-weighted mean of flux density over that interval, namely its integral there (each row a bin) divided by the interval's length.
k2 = 21.6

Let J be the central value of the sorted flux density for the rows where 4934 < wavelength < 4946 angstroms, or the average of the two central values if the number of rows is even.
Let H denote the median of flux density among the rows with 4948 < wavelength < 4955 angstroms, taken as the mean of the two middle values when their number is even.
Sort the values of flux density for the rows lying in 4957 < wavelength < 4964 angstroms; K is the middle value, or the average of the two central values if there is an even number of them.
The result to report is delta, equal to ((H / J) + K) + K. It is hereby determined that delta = 47.4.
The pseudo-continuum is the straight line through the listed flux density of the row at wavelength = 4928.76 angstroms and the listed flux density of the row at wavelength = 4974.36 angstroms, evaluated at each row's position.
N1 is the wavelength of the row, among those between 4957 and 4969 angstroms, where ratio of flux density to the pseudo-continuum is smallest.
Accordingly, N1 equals 4967.49 angstroms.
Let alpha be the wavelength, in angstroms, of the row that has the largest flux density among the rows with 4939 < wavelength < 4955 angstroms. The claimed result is 4953.79 angstroms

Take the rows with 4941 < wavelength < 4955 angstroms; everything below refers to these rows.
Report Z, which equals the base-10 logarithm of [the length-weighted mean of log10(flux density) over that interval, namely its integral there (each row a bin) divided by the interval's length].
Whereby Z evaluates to 0.125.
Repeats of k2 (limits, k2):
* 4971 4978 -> 19.9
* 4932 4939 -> 22.5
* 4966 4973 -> 20.1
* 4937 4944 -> 21.2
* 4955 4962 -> 23.0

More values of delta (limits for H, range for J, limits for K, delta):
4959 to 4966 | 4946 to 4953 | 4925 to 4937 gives 45.8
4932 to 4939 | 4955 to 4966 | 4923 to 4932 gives 43.9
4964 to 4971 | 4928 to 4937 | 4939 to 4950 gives 44.2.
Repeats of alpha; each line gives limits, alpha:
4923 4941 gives 4928.76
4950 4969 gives 4965.21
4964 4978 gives 4965.21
